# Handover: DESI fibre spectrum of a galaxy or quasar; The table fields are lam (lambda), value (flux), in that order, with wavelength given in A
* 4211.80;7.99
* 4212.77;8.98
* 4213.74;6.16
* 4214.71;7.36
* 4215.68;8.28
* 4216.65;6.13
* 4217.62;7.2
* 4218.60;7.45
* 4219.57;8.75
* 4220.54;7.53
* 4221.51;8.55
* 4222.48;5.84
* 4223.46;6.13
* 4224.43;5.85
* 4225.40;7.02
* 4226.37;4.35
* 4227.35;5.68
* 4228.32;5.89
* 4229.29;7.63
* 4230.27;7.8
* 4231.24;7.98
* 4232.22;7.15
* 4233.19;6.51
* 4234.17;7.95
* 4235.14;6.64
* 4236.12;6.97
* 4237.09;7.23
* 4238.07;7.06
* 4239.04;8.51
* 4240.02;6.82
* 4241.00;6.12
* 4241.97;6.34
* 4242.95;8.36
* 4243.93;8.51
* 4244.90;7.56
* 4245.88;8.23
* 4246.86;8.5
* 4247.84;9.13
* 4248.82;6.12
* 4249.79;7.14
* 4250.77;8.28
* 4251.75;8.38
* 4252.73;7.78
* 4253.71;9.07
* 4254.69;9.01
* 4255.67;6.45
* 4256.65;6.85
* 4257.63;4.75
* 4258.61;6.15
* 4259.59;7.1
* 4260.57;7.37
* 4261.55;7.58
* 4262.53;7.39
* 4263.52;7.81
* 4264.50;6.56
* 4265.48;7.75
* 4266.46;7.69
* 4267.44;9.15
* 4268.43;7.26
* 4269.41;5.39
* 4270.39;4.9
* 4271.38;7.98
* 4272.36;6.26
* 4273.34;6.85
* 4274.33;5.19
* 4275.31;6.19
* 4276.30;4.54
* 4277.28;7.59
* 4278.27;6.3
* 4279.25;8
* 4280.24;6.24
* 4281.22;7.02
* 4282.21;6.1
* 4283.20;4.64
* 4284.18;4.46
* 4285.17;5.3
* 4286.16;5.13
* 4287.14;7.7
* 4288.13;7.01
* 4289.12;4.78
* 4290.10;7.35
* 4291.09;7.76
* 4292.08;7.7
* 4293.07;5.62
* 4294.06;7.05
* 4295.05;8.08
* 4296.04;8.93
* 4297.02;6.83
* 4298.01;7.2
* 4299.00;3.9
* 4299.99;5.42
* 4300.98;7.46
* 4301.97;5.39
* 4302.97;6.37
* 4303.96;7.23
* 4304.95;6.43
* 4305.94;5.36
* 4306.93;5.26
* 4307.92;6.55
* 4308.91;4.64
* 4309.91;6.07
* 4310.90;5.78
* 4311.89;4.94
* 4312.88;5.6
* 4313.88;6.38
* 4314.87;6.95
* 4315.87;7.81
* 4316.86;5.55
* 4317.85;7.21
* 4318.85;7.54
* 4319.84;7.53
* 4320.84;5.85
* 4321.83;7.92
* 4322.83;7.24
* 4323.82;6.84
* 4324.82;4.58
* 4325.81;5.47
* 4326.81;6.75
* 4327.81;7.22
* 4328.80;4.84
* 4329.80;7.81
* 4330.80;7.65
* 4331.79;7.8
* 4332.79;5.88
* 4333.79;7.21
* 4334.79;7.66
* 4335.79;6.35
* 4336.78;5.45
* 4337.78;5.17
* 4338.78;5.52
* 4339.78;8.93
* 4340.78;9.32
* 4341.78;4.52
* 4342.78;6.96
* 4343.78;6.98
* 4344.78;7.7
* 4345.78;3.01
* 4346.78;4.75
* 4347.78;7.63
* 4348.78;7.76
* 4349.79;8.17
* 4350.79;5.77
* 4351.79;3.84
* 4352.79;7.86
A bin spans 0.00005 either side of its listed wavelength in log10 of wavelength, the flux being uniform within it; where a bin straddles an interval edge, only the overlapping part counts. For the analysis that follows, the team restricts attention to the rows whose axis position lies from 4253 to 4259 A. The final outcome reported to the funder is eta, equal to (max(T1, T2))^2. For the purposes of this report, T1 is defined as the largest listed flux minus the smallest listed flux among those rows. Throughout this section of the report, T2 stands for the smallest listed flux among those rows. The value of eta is 23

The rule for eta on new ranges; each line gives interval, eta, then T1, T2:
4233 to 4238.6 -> 42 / 1.4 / 6.51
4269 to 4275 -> 24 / 3.1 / 4.9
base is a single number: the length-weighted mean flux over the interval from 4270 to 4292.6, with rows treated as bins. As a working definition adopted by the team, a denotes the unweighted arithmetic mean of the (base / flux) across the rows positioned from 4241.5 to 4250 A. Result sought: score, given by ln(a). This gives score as -0.19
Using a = 0.83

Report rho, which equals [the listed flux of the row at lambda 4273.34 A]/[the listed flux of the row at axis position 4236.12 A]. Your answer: 0.98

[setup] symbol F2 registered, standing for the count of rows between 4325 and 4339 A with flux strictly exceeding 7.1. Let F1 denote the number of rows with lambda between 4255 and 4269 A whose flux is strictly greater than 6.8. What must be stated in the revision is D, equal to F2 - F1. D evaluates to -4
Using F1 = 10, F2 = 6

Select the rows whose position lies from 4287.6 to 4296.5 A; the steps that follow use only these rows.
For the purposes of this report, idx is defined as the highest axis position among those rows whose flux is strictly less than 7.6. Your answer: 4294.06 A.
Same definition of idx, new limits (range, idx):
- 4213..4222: 4220.54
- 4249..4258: 4257.63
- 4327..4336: 4335.79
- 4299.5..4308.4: 4307.92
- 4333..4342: 4341.78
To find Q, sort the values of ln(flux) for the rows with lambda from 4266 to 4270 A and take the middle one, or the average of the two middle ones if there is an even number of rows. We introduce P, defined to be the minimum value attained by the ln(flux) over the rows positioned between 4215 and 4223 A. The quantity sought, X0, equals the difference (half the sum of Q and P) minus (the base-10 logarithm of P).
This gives 1.64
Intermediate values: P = 1.76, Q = 2.01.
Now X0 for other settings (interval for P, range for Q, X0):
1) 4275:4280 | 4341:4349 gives 1.55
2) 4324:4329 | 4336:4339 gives 1.43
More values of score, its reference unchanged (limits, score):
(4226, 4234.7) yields -0.03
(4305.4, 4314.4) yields 0.13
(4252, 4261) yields -0.09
